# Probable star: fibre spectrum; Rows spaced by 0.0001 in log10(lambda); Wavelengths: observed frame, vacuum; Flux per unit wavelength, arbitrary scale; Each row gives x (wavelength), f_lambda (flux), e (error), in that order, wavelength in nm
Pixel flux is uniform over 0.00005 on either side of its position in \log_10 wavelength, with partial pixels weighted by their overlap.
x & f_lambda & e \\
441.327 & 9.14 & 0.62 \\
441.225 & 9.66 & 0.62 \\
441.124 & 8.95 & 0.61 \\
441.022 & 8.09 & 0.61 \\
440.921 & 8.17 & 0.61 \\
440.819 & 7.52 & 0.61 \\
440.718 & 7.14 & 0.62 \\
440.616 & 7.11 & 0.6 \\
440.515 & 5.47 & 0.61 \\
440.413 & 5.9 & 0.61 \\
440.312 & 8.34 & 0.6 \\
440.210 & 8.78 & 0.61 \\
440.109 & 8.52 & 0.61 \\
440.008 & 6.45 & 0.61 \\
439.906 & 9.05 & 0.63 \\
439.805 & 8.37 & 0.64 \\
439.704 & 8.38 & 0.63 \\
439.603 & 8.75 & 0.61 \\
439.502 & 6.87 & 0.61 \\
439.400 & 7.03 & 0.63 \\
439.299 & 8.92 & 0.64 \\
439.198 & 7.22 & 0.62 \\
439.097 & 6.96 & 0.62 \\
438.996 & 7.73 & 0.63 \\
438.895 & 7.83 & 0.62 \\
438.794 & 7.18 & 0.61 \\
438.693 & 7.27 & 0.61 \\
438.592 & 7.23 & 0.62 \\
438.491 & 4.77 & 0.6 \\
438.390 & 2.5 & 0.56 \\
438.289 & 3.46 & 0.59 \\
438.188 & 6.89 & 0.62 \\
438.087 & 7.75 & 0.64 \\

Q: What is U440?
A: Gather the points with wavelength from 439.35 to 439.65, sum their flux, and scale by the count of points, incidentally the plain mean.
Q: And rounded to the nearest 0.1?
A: 7.5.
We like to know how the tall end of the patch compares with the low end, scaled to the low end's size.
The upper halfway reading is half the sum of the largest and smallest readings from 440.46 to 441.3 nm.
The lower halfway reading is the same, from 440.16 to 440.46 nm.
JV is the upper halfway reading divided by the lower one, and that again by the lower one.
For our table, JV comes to 0.14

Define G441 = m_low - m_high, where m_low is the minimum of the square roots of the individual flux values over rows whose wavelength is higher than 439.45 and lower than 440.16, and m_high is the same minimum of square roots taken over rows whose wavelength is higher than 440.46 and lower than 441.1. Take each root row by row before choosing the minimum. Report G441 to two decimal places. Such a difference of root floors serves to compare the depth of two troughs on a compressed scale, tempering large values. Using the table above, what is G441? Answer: 0.20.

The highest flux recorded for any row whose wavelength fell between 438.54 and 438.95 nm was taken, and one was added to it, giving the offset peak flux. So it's 8.8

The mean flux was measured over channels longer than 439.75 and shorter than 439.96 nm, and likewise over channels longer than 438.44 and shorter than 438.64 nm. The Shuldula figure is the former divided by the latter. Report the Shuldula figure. 1.45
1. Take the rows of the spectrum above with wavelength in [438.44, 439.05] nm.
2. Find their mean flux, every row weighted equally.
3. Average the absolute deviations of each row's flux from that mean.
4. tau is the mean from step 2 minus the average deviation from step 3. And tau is 6.26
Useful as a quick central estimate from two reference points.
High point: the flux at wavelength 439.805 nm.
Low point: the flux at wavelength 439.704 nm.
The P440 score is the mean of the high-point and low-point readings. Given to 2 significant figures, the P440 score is 8.4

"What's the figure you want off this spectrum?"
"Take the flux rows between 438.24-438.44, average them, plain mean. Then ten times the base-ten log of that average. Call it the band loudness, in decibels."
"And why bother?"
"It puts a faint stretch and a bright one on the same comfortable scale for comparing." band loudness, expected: 4.74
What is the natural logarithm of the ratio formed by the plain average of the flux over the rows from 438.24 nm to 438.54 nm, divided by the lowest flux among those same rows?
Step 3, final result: 0.36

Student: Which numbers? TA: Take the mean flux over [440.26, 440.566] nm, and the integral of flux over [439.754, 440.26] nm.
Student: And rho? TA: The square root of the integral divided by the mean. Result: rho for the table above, 0.80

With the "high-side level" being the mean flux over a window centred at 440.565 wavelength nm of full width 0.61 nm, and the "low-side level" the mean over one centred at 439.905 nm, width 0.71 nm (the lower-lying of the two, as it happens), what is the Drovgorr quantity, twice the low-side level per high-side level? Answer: 2.41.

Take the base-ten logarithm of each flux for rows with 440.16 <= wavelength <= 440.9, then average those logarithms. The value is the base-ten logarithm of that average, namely -0.070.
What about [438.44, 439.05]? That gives -0.076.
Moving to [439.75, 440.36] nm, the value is -0.039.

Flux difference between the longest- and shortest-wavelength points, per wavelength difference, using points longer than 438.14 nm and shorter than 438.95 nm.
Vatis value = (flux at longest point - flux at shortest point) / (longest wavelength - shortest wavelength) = 1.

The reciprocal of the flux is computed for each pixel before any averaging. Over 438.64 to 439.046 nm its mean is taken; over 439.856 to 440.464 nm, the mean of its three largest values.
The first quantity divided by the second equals 0.90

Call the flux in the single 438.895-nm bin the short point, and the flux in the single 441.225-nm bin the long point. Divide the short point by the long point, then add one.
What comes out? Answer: 1.81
